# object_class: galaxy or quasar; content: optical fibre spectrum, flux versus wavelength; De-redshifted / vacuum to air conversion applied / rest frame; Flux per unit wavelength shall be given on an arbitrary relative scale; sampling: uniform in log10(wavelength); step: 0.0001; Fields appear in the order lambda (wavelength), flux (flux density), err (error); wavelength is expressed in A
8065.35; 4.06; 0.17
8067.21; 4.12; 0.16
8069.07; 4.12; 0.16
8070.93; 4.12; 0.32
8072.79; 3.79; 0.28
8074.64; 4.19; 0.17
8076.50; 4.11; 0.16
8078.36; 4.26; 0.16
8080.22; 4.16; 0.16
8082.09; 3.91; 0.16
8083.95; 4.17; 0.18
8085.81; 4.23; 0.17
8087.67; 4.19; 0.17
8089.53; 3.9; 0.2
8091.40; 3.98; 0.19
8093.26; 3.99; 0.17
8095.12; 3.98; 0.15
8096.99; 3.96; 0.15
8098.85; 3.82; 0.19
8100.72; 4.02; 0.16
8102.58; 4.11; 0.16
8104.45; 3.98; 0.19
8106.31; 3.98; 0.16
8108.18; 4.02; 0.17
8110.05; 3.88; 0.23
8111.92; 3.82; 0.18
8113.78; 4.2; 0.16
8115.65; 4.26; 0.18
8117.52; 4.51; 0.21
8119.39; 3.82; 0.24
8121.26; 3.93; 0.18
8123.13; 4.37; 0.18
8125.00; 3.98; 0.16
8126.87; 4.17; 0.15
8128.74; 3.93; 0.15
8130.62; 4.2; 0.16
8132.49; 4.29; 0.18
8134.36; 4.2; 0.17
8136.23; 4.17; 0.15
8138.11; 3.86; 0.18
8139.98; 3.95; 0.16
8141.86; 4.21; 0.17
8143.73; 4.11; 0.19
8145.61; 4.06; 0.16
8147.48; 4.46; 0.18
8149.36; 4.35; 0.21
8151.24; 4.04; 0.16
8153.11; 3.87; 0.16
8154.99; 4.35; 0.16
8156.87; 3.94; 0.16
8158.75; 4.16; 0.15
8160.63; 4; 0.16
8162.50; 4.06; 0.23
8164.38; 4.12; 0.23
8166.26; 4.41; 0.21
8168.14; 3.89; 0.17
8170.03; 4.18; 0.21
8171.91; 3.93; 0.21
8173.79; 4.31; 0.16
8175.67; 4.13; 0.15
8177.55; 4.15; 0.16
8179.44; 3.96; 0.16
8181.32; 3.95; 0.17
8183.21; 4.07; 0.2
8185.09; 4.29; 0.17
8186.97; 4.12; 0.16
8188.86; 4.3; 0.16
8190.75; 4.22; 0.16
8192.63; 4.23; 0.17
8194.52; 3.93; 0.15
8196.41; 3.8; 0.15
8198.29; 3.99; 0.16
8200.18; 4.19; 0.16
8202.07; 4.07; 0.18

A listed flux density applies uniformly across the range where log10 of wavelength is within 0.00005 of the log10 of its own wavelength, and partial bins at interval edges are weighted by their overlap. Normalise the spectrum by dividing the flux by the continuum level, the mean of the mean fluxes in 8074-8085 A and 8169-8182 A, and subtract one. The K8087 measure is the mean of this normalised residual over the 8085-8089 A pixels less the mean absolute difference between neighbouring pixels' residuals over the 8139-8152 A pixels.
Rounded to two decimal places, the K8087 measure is -0.03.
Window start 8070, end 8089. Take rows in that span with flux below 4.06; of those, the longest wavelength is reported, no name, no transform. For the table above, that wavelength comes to 8082.09 A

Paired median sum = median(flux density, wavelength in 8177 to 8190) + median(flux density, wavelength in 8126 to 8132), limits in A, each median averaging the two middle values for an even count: 8.29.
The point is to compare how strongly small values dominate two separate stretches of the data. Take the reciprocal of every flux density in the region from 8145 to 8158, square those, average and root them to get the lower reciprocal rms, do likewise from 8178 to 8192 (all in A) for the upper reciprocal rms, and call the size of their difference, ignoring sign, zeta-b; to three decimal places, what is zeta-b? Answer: 0.001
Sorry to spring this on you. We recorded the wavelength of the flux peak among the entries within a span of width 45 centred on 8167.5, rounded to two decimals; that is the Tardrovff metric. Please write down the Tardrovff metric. 8147.48 A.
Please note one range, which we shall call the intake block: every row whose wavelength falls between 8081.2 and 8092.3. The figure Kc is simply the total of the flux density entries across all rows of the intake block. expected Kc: 24.4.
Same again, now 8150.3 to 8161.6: 24.4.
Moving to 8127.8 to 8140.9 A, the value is 28.6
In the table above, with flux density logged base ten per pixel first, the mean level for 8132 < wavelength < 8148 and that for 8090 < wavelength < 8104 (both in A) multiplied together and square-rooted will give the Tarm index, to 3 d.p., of 0.608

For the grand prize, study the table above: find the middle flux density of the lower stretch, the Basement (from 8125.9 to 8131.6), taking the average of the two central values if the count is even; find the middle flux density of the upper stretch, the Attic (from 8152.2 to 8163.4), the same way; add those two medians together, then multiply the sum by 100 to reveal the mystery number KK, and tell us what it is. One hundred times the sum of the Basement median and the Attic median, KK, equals 820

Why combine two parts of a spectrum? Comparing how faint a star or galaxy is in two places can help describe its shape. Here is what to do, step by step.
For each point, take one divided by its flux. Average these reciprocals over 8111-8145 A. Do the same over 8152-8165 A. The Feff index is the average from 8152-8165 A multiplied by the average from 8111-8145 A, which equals 0.0600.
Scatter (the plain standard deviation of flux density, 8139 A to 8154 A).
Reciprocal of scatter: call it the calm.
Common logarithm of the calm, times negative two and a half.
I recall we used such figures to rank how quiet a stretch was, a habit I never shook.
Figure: -1.8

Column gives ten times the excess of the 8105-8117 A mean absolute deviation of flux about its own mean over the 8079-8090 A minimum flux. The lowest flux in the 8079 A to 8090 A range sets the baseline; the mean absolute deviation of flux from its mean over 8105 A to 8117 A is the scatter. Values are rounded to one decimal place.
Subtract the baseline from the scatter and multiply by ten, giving -37.6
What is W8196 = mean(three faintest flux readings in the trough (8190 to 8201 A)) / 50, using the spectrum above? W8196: 0.0781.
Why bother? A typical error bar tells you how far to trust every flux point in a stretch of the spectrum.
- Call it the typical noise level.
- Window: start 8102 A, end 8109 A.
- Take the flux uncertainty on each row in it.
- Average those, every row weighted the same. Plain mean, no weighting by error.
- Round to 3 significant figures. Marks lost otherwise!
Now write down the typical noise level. 0.170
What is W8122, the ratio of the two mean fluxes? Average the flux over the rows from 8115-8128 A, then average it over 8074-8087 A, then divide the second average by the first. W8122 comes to 1.00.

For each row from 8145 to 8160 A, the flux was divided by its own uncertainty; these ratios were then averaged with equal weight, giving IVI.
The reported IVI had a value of 25.0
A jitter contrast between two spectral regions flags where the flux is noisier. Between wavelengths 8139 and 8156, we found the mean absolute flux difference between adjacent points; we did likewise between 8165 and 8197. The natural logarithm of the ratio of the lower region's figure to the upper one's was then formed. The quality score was 0.21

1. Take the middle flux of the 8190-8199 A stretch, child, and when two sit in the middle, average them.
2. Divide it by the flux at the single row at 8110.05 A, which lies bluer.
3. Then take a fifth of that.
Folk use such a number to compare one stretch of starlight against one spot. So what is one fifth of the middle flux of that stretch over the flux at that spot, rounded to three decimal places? 0.206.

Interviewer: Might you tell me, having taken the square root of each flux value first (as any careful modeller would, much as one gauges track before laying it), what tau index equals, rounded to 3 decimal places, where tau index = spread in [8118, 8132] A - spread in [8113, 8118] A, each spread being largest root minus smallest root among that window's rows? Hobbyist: 0.062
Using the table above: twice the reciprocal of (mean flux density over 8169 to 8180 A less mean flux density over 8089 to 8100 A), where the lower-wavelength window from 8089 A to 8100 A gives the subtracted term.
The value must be 12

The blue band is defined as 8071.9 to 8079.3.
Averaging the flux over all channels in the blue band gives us 4.09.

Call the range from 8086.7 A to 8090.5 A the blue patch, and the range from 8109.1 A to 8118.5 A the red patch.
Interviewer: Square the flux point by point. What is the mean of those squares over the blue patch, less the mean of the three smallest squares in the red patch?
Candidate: 0.62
